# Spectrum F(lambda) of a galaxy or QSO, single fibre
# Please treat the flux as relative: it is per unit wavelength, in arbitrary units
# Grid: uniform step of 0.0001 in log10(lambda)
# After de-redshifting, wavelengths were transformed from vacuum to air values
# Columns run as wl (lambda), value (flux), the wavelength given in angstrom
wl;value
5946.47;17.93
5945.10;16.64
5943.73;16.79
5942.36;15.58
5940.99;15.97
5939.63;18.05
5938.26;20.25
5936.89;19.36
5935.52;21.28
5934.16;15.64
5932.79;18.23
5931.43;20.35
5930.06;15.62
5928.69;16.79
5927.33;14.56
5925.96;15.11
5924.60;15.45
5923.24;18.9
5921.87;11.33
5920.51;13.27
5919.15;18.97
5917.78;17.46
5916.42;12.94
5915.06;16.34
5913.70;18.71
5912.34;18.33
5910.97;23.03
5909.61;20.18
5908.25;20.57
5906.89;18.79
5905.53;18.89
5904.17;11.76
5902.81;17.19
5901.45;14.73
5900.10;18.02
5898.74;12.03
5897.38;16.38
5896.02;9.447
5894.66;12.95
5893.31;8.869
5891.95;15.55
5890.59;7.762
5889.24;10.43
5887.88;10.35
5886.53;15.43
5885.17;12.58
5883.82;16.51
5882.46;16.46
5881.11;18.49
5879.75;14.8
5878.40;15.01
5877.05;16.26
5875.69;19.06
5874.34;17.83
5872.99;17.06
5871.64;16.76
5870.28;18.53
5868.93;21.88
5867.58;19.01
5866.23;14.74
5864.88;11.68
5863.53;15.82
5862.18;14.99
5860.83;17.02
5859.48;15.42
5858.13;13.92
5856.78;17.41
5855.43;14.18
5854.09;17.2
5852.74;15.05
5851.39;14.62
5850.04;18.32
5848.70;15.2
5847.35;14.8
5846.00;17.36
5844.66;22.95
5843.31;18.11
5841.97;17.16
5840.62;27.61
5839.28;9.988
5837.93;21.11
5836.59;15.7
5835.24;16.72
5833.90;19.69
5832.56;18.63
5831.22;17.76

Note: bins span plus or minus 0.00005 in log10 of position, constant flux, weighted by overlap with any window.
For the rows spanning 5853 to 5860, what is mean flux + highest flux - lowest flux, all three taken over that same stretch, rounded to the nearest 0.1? 19.1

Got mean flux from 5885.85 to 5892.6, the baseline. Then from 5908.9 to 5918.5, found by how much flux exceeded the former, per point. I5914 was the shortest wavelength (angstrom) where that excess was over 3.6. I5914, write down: 5909.61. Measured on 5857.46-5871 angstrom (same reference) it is 5860.83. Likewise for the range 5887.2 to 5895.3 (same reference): 5891.95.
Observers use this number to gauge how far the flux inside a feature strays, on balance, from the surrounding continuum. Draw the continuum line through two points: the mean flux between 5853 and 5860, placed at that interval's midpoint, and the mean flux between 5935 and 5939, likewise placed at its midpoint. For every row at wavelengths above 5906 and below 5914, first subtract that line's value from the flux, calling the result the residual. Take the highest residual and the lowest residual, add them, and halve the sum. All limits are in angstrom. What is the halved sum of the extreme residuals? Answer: 1.9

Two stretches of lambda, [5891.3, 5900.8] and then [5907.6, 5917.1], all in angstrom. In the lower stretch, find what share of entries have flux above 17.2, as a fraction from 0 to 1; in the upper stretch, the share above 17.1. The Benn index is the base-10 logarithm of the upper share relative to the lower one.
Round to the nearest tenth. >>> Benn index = 0.7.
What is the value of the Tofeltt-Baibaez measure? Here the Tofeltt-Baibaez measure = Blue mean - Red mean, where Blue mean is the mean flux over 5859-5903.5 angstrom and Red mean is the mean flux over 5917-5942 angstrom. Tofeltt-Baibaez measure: -1.9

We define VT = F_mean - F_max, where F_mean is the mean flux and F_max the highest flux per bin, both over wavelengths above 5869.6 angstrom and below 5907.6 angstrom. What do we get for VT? -4.1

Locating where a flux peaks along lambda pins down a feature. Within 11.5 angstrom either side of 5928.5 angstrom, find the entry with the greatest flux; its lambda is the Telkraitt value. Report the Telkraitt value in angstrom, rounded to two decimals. 5935.52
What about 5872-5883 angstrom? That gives 5875.69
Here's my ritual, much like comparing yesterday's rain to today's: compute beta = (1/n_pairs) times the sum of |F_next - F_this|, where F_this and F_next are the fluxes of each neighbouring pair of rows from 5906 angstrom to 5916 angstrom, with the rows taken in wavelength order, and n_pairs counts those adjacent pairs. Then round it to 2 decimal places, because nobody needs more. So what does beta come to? 2.08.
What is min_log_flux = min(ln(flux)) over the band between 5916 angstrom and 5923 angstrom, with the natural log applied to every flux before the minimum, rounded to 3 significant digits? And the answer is 2.43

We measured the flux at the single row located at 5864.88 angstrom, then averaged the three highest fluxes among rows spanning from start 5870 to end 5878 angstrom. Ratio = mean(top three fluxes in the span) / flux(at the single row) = 1.58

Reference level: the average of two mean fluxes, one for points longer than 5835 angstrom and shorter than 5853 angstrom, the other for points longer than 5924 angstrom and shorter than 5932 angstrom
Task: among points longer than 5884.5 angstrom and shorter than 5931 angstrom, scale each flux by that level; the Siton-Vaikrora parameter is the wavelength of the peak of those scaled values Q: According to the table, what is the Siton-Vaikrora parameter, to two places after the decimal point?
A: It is 5910.97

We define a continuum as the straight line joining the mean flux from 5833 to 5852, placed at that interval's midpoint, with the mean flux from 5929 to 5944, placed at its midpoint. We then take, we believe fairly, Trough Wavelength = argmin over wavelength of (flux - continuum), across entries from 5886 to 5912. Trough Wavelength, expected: 5890.59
